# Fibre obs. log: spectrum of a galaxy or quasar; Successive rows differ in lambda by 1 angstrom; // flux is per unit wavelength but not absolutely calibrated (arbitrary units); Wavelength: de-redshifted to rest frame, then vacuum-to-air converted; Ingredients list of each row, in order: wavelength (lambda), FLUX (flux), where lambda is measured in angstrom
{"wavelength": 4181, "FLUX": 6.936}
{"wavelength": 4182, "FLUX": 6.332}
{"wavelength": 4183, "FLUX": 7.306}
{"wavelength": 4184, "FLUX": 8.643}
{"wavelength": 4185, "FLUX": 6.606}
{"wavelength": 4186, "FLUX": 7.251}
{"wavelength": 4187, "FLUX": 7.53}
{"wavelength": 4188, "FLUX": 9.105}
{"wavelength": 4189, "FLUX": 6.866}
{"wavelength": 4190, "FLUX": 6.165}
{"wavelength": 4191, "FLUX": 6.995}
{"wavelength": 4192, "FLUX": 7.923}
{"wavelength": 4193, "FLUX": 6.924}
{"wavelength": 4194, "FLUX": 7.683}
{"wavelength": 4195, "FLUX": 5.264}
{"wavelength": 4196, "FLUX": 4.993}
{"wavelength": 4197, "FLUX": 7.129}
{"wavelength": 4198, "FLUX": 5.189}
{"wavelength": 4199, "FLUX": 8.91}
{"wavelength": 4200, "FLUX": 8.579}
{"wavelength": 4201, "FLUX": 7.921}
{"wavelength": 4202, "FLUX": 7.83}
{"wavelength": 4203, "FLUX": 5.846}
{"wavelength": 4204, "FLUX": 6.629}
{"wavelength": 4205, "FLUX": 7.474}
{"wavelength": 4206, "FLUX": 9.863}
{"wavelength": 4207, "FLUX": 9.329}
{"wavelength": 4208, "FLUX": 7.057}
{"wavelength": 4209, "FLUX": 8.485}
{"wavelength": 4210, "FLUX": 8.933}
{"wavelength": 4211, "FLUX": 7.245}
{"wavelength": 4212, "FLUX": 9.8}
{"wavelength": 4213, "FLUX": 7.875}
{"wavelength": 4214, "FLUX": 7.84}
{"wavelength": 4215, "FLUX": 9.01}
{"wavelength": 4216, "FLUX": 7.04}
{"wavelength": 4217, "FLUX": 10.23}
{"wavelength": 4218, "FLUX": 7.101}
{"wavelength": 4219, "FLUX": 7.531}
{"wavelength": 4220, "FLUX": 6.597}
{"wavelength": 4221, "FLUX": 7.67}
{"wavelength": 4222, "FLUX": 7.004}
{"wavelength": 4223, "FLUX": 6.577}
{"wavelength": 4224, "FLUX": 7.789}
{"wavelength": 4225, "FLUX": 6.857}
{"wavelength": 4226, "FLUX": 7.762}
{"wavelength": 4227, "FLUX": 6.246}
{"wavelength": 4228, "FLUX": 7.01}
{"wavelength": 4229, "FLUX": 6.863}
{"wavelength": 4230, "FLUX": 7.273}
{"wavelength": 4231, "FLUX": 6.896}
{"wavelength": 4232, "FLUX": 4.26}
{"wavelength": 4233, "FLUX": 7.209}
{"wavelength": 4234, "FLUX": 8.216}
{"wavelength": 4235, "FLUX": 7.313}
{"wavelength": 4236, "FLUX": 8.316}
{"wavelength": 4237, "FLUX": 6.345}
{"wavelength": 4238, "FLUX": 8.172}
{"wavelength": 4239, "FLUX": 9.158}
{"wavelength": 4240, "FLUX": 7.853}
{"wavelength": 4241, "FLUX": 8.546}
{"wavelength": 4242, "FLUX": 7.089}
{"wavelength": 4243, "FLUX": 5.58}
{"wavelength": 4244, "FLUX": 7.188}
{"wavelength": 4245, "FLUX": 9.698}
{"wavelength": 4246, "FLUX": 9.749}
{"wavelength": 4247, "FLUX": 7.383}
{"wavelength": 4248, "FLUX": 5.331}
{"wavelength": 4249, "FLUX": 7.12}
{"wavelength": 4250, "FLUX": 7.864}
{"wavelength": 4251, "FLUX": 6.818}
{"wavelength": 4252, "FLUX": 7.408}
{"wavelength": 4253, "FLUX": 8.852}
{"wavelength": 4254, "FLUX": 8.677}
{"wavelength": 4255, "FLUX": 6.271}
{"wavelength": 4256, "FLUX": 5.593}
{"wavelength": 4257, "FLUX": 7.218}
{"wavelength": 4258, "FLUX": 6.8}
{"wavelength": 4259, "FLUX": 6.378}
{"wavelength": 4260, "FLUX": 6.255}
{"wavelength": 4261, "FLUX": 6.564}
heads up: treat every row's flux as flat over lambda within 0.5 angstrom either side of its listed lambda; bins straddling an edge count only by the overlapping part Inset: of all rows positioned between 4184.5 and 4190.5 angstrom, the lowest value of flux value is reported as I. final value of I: 6.165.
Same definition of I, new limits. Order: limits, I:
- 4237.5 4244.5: 5.58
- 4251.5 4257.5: 5.593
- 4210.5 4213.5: 7.245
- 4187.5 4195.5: 5.264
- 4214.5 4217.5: 7.04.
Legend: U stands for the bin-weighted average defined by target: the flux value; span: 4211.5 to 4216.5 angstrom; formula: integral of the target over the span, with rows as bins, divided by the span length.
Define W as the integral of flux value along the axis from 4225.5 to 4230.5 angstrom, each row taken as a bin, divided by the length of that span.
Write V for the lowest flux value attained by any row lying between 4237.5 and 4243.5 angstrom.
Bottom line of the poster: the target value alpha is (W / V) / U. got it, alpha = 0.152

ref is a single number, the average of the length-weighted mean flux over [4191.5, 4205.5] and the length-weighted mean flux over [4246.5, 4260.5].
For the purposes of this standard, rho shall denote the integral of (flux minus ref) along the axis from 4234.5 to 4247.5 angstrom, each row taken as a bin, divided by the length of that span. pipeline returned 0.9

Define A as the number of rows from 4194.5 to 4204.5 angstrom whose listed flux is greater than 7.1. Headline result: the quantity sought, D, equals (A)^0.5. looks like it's 2.2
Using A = 5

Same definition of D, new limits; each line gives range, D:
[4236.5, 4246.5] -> 2.6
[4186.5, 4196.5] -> 2.0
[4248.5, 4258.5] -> 2.4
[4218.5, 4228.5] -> 2.0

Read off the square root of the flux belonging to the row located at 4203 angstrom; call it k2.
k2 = 2.42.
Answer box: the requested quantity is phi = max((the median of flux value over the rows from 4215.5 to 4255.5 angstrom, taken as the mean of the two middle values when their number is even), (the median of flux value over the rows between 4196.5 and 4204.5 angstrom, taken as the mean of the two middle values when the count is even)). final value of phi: 7.5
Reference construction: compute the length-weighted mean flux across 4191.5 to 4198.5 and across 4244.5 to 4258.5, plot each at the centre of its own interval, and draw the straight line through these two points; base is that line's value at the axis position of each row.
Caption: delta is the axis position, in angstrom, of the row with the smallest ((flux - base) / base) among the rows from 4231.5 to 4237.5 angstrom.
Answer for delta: 4232 angstrom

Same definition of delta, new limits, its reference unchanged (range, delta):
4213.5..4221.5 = 4220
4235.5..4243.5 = 4243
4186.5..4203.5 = 4196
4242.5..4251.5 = 4248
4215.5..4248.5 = 4232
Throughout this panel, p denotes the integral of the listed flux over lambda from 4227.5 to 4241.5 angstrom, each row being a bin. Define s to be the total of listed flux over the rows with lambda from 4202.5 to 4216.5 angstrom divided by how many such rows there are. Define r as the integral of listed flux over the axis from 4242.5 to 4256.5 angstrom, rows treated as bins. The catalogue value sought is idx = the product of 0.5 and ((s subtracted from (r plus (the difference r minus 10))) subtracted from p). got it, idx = -43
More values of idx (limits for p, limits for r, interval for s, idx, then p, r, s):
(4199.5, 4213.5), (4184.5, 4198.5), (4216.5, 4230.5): -31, 113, 96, 7.3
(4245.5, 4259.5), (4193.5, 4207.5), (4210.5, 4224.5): -43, 101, 103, 7.8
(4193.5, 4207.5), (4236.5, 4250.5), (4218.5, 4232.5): -47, 103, 107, 6.9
